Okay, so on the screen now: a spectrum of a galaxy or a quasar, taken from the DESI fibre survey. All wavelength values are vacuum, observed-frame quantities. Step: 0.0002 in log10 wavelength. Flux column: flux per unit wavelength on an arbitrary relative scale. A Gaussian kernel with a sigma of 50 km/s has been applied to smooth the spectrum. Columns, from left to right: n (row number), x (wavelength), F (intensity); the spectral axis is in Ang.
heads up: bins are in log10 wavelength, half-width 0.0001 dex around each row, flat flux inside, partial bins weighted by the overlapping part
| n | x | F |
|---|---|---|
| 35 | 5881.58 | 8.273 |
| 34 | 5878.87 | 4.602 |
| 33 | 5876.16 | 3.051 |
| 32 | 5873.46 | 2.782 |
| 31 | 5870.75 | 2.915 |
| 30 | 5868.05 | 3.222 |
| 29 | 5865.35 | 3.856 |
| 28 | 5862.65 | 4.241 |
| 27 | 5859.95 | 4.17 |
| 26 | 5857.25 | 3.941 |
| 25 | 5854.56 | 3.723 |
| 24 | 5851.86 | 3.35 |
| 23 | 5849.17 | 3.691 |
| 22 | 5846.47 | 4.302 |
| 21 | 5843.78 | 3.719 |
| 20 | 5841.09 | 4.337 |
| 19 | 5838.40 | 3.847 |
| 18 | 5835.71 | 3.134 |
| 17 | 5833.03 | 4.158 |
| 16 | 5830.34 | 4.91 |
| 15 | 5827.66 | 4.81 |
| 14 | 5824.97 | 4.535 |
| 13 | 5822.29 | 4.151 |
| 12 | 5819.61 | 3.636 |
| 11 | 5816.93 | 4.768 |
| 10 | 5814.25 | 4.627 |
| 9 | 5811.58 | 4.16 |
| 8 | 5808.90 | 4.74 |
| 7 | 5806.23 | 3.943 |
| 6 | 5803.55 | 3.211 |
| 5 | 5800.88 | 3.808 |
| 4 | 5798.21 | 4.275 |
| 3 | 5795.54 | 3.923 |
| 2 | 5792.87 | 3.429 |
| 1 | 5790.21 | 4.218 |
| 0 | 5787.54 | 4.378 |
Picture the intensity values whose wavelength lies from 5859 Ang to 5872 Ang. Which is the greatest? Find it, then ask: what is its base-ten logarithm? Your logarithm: 0.627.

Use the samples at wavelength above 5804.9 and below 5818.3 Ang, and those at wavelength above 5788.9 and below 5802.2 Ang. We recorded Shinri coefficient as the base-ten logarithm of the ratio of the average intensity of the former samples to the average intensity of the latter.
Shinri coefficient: 0.054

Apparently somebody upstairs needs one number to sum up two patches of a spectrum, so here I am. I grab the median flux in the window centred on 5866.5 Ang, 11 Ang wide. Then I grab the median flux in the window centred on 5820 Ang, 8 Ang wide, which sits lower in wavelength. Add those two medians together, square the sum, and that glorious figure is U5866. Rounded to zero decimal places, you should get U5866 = 59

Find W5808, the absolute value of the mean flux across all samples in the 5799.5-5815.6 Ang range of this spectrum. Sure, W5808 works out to 4.08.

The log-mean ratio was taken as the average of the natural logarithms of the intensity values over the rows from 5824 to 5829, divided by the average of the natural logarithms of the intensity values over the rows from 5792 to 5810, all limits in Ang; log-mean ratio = 1.14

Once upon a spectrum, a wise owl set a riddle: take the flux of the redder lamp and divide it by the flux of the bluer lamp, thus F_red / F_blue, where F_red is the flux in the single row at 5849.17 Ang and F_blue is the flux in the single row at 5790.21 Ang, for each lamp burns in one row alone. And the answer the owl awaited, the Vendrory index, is 0.88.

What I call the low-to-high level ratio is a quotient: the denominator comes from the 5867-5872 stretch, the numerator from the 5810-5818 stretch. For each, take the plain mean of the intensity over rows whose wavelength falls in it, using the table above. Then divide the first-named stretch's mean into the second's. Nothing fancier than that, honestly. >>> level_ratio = 1.47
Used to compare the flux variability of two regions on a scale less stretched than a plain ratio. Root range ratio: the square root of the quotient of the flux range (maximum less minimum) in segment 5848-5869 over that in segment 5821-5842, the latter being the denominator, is 0.76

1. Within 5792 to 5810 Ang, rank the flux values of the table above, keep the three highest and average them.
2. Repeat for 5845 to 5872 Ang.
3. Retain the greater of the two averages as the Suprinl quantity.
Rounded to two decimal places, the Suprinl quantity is 4.32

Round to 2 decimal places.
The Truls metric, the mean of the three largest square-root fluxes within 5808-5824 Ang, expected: 2.17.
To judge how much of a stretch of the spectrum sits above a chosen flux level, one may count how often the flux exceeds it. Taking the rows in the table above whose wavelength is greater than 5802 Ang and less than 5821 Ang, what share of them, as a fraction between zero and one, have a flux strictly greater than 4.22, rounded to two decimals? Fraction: 0.43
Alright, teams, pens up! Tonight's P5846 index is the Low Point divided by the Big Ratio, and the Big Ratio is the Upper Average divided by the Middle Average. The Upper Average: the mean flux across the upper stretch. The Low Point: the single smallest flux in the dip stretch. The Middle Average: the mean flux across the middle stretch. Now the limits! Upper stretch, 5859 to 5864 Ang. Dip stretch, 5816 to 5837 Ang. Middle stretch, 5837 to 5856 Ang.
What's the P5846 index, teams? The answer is 2.9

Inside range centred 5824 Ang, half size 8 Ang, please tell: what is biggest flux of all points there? 4.91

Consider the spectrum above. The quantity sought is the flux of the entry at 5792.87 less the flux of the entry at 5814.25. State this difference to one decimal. -1.2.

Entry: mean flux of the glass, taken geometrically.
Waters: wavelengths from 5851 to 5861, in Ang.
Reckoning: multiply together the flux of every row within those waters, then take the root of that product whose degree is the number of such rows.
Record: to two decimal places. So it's 3.78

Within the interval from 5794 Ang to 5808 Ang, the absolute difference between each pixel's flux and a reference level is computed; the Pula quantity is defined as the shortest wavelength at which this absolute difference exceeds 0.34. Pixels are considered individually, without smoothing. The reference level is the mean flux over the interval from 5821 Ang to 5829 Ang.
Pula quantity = 5795.54 Ang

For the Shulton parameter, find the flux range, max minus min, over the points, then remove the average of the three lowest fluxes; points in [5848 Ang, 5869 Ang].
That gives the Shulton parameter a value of -2.40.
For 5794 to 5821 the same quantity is -1.99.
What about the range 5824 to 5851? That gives -1.74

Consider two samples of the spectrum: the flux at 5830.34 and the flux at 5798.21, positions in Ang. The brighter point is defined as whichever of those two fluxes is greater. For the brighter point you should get 4.9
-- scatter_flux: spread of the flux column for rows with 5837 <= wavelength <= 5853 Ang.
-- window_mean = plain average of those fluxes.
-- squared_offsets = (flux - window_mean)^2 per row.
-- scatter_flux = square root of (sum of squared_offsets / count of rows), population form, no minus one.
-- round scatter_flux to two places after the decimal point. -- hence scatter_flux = 0.35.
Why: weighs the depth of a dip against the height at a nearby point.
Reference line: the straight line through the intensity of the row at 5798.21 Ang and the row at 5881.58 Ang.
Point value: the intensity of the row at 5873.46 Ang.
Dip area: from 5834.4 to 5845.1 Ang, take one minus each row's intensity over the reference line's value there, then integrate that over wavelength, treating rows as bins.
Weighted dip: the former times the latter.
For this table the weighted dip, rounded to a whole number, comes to 12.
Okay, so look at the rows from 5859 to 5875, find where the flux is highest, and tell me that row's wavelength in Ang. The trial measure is 5862.65 Ang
